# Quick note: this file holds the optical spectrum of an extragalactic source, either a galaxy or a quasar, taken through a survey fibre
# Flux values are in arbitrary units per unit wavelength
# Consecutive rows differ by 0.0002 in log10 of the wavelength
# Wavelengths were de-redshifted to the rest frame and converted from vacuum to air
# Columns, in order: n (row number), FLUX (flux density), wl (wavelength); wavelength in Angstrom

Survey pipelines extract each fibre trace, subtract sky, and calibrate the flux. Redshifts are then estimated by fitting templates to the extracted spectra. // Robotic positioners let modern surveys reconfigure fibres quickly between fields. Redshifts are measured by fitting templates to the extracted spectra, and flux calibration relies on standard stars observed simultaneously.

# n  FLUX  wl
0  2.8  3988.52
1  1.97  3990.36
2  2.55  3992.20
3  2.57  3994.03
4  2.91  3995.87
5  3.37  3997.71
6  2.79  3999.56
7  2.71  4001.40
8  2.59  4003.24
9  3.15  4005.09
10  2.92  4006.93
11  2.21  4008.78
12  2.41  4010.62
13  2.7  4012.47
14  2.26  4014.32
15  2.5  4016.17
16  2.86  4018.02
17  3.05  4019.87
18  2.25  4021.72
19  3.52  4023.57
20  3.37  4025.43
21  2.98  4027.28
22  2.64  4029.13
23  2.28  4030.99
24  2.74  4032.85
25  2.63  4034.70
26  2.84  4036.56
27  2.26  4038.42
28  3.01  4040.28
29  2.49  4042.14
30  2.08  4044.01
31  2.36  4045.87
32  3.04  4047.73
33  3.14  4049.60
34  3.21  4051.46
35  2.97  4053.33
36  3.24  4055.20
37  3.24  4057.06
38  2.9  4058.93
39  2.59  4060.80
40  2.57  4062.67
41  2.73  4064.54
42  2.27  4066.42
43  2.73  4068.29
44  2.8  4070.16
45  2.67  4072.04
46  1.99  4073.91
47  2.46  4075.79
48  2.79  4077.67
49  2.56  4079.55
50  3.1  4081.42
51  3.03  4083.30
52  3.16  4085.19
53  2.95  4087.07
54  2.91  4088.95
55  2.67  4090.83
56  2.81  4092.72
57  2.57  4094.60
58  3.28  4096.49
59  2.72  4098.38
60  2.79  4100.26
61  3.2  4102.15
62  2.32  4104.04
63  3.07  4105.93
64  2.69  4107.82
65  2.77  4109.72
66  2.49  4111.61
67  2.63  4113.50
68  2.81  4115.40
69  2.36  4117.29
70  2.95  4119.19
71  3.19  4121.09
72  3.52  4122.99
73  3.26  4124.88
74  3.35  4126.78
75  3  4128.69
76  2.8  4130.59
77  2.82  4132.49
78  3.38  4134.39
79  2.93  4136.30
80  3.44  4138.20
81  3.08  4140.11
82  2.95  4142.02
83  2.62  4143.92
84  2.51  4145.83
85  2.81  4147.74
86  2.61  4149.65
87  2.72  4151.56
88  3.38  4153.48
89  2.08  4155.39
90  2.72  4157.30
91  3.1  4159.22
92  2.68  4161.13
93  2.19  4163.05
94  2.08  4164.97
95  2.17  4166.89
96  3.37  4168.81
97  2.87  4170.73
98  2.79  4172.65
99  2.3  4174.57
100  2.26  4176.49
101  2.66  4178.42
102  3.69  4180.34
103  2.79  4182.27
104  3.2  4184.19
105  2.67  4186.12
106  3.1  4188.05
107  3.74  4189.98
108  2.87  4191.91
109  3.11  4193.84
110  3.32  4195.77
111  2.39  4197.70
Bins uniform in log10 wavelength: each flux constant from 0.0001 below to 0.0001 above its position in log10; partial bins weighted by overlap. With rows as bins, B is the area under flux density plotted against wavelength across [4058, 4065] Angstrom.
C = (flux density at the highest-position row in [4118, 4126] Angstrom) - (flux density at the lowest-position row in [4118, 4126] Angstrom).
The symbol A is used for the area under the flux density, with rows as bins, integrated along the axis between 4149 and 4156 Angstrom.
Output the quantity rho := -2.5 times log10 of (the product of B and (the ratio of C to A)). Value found 1.3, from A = 19.1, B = 18.9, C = 0.31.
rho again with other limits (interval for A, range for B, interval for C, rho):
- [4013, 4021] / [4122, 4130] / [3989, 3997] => -0.2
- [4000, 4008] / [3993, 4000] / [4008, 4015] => 3.4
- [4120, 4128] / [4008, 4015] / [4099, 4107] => 1.9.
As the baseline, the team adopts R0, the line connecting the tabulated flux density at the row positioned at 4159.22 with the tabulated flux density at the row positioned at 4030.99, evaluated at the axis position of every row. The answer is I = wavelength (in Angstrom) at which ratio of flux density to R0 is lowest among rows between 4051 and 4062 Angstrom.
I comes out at 4060.80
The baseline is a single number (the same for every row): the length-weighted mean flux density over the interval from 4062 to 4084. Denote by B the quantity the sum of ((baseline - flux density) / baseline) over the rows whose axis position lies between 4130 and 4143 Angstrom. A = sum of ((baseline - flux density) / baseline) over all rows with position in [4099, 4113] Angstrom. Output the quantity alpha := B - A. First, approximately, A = -0.33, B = -1.11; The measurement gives -0.78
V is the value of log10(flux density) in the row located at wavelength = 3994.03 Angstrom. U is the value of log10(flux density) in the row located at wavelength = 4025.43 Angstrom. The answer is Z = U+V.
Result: 0.94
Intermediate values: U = 0.53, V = 0.41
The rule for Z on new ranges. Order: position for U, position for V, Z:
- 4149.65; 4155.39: 0.73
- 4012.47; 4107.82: 0.86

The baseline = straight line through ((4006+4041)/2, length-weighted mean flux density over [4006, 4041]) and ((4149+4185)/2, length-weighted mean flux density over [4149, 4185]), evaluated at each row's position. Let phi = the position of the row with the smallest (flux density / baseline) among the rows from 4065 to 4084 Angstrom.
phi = 4073.91 Angstrom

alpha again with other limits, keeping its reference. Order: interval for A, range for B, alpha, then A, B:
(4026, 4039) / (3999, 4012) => -0.16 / 0.04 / -0.12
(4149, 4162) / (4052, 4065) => -0.36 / -0.31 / -0.67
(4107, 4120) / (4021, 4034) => -0.41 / -0.09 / -0.50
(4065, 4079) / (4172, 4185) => -0.75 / 0.29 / -0.46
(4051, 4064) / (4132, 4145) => -0.19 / -0.85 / -1.04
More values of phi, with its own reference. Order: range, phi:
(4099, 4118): 4104.04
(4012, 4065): 4044.01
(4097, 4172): 4164.97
